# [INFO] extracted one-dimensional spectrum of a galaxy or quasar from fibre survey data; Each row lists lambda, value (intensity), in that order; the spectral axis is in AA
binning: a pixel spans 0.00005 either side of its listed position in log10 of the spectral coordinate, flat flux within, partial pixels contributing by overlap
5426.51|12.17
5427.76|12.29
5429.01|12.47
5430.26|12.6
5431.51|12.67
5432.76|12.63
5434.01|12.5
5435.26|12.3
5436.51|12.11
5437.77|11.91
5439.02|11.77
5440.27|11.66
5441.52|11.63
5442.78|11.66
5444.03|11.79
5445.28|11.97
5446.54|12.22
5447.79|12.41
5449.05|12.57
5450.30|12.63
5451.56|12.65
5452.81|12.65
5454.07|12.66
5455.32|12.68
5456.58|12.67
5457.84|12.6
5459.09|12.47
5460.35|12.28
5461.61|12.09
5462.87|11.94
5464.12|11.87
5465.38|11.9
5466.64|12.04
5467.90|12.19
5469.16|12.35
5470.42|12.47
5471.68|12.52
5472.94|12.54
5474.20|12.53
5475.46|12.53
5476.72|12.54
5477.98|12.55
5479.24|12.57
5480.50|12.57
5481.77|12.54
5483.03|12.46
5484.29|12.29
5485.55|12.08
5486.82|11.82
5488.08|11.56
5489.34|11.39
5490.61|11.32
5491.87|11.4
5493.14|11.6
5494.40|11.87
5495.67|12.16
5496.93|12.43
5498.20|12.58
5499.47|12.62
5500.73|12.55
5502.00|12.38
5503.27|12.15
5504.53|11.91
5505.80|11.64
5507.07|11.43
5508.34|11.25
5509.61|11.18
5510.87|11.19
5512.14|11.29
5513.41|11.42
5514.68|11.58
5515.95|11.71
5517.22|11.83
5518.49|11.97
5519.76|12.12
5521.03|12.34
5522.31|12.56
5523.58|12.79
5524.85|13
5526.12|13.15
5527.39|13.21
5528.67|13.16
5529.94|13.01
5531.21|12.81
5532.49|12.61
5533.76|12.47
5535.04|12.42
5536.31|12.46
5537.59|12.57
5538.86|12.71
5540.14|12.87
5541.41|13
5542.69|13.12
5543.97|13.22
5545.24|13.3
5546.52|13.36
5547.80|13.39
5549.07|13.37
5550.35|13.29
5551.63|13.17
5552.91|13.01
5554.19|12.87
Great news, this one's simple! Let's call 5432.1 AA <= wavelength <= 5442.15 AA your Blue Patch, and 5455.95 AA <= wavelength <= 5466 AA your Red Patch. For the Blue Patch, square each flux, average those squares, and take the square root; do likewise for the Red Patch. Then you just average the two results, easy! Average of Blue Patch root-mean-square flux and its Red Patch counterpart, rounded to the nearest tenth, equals 12.2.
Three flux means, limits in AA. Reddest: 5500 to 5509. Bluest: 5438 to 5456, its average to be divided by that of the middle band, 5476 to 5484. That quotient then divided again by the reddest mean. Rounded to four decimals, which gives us 0.0818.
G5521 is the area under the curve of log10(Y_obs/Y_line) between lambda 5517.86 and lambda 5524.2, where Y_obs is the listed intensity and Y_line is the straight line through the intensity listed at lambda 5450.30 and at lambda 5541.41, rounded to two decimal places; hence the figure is -0.12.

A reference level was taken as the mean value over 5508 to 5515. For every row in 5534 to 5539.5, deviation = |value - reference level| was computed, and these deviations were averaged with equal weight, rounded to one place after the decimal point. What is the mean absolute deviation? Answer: 1.2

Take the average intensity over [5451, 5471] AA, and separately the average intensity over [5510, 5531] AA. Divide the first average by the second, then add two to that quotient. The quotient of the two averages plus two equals 3.01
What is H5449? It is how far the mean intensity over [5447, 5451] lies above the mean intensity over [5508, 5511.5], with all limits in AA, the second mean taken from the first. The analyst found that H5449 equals 1.3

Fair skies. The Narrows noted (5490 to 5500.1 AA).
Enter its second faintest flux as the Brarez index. 11.4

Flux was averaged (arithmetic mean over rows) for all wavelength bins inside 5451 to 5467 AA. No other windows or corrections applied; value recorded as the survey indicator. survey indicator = 12.35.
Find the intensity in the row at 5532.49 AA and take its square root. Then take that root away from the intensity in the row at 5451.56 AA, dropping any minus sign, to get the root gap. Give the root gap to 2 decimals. 9.10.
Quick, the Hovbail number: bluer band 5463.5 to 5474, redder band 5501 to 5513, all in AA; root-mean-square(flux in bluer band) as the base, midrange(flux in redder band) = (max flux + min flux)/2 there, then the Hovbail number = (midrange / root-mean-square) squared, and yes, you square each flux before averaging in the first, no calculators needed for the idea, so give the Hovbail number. 0.93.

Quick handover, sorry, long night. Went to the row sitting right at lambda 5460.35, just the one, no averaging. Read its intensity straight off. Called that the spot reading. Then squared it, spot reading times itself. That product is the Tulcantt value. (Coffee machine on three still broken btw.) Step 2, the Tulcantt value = 151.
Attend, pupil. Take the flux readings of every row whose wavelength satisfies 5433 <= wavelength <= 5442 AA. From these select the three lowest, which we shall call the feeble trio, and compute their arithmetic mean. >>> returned 11.69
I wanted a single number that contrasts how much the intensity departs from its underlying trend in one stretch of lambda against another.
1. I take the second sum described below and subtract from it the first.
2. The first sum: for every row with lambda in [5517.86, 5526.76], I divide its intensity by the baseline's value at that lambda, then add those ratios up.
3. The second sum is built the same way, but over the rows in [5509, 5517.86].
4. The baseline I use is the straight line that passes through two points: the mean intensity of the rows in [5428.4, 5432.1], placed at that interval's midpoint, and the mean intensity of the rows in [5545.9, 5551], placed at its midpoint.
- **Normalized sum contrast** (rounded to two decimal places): -0.56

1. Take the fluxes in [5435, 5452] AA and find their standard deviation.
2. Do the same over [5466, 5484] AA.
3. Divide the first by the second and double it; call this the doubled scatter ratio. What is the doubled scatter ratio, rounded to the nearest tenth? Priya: 4.7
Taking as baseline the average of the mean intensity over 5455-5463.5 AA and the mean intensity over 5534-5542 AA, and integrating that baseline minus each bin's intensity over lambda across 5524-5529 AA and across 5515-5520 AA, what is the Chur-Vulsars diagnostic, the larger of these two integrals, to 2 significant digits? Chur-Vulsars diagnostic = 3.2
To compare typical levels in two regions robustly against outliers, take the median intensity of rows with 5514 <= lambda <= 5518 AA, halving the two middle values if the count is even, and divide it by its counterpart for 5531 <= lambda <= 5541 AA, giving 0.93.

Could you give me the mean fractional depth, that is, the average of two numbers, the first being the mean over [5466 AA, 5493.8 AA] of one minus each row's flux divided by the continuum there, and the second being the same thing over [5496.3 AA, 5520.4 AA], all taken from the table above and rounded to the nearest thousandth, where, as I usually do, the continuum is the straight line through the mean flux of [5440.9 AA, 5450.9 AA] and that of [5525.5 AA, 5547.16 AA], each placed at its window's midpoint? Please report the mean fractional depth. 0.041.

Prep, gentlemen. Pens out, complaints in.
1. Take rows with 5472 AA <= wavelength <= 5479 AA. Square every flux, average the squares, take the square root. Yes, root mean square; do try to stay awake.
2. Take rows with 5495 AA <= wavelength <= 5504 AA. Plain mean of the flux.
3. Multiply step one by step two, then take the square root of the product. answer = 12.47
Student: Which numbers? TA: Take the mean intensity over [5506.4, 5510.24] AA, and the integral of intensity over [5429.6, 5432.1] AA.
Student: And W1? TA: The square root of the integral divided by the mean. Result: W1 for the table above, 1.7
